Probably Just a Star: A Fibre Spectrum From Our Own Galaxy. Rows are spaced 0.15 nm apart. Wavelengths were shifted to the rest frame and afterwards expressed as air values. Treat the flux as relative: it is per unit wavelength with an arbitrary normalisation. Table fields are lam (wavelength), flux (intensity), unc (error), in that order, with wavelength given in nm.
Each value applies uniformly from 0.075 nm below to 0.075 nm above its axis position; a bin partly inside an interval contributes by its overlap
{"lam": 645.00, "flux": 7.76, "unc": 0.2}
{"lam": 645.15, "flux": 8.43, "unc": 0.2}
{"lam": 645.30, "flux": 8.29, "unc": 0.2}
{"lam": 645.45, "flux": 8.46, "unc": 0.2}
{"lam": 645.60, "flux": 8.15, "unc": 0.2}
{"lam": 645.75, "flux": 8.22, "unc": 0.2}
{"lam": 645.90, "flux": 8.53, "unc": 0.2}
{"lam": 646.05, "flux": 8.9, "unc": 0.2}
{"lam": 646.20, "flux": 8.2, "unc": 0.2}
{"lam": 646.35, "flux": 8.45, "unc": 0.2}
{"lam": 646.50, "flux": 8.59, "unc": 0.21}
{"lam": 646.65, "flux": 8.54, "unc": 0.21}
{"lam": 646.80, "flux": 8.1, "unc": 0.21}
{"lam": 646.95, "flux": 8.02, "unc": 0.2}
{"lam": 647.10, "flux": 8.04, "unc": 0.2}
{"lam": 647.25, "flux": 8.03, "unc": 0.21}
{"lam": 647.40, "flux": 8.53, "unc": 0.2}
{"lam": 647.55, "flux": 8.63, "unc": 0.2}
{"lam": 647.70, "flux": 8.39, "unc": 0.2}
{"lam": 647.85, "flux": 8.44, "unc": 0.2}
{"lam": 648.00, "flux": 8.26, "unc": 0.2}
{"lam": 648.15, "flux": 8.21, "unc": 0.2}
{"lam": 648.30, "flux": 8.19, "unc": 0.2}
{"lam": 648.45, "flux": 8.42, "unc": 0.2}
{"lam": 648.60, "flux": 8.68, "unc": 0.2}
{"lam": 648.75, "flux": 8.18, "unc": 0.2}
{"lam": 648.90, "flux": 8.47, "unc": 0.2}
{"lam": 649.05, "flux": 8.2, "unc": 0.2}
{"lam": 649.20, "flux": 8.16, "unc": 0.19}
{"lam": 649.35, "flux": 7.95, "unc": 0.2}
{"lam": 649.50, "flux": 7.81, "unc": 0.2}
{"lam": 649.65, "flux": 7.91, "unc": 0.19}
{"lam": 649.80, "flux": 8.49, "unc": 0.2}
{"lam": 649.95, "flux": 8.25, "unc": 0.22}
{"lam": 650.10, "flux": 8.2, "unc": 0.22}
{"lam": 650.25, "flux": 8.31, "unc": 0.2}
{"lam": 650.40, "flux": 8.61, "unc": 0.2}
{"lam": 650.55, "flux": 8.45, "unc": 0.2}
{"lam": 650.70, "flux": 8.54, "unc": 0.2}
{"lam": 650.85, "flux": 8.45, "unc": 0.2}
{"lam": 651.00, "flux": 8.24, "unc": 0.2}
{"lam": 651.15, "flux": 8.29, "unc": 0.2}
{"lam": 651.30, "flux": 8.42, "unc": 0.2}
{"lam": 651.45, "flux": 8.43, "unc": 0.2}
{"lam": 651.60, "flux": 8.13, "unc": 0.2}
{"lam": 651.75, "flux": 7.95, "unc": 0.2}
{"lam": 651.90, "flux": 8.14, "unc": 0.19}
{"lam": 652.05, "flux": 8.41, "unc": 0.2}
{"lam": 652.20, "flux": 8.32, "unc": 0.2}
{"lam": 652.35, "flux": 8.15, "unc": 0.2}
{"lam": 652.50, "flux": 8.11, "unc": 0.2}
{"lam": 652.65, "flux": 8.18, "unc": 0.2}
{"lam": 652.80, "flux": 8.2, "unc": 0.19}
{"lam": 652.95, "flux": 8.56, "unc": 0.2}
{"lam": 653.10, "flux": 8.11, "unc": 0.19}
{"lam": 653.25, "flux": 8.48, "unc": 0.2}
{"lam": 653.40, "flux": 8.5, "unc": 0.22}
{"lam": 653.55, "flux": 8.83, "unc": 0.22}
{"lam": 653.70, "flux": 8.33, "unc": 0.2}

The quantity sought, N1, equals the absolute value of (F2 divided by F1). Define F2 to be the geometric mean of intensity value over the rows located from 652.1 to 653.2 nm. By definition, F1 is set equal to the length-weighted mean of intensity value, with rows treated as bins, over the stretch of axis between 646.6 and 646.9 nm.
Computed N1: 0.995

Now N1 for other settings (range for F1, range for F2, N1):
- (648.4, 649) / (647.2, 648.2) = 0.991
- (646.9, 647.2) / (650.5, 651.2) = 1.045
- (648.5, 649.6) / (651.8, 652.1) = 1.008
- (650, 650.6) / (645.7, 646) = 0.999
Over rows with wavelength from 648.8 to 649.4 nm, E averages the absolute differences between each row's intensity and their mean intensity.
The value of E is 0.140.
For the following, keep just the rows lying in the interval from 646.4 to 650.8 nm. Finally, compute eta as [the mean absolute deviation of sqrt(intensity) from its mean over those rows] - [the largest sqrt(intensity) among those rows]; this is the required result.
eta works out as -2.91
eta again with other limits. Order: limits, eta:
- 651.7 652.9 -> -2.88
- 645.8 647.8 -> -2.94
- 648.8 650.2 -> -2.88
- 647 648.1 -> -2.90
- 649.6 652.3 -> -2.91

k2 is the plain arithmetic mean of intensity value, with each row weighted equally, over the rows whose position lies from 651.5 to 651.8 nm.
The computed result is 8.04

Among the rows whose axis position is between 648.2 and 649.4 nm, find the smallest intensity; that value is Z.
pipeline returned 7.95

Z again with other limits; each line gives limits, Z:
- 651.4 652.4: 7.95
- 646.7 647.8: 8.02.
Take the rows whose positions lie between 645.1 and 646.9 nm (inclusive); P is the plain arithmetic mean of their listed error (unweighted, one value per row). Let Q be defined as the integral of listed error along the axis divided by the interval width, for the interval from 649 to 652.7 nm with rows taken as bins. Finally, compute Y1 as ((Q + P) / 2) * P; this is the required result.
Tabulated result 0.0408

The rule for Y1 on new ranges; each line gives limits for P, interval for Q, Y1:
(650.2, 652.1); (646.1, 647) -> 0.0403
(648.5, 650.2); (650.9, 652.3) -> 0.0404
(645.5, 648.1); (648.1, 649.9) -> 0.0406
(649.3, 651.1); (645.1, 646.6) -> 0.0409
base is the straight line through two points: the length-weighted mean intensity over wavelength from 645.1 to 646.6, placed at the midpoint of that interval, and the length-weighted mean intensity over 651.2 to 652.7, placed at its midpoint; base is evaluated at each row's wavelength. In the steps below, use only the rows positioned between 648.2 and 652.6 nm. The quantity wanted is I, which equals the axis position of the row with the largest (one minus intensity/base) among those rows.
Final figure 649.50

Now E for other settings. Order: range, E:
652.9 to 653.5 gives 0.151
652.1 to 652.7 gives 0.065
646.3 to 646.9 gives 0.160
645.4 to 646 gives 0.155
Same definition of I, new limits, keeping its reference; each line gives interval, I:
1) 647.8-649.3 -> 649.20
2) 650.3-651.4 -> 651.00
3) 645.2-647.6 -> 646.95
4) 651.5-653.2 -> 651.75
